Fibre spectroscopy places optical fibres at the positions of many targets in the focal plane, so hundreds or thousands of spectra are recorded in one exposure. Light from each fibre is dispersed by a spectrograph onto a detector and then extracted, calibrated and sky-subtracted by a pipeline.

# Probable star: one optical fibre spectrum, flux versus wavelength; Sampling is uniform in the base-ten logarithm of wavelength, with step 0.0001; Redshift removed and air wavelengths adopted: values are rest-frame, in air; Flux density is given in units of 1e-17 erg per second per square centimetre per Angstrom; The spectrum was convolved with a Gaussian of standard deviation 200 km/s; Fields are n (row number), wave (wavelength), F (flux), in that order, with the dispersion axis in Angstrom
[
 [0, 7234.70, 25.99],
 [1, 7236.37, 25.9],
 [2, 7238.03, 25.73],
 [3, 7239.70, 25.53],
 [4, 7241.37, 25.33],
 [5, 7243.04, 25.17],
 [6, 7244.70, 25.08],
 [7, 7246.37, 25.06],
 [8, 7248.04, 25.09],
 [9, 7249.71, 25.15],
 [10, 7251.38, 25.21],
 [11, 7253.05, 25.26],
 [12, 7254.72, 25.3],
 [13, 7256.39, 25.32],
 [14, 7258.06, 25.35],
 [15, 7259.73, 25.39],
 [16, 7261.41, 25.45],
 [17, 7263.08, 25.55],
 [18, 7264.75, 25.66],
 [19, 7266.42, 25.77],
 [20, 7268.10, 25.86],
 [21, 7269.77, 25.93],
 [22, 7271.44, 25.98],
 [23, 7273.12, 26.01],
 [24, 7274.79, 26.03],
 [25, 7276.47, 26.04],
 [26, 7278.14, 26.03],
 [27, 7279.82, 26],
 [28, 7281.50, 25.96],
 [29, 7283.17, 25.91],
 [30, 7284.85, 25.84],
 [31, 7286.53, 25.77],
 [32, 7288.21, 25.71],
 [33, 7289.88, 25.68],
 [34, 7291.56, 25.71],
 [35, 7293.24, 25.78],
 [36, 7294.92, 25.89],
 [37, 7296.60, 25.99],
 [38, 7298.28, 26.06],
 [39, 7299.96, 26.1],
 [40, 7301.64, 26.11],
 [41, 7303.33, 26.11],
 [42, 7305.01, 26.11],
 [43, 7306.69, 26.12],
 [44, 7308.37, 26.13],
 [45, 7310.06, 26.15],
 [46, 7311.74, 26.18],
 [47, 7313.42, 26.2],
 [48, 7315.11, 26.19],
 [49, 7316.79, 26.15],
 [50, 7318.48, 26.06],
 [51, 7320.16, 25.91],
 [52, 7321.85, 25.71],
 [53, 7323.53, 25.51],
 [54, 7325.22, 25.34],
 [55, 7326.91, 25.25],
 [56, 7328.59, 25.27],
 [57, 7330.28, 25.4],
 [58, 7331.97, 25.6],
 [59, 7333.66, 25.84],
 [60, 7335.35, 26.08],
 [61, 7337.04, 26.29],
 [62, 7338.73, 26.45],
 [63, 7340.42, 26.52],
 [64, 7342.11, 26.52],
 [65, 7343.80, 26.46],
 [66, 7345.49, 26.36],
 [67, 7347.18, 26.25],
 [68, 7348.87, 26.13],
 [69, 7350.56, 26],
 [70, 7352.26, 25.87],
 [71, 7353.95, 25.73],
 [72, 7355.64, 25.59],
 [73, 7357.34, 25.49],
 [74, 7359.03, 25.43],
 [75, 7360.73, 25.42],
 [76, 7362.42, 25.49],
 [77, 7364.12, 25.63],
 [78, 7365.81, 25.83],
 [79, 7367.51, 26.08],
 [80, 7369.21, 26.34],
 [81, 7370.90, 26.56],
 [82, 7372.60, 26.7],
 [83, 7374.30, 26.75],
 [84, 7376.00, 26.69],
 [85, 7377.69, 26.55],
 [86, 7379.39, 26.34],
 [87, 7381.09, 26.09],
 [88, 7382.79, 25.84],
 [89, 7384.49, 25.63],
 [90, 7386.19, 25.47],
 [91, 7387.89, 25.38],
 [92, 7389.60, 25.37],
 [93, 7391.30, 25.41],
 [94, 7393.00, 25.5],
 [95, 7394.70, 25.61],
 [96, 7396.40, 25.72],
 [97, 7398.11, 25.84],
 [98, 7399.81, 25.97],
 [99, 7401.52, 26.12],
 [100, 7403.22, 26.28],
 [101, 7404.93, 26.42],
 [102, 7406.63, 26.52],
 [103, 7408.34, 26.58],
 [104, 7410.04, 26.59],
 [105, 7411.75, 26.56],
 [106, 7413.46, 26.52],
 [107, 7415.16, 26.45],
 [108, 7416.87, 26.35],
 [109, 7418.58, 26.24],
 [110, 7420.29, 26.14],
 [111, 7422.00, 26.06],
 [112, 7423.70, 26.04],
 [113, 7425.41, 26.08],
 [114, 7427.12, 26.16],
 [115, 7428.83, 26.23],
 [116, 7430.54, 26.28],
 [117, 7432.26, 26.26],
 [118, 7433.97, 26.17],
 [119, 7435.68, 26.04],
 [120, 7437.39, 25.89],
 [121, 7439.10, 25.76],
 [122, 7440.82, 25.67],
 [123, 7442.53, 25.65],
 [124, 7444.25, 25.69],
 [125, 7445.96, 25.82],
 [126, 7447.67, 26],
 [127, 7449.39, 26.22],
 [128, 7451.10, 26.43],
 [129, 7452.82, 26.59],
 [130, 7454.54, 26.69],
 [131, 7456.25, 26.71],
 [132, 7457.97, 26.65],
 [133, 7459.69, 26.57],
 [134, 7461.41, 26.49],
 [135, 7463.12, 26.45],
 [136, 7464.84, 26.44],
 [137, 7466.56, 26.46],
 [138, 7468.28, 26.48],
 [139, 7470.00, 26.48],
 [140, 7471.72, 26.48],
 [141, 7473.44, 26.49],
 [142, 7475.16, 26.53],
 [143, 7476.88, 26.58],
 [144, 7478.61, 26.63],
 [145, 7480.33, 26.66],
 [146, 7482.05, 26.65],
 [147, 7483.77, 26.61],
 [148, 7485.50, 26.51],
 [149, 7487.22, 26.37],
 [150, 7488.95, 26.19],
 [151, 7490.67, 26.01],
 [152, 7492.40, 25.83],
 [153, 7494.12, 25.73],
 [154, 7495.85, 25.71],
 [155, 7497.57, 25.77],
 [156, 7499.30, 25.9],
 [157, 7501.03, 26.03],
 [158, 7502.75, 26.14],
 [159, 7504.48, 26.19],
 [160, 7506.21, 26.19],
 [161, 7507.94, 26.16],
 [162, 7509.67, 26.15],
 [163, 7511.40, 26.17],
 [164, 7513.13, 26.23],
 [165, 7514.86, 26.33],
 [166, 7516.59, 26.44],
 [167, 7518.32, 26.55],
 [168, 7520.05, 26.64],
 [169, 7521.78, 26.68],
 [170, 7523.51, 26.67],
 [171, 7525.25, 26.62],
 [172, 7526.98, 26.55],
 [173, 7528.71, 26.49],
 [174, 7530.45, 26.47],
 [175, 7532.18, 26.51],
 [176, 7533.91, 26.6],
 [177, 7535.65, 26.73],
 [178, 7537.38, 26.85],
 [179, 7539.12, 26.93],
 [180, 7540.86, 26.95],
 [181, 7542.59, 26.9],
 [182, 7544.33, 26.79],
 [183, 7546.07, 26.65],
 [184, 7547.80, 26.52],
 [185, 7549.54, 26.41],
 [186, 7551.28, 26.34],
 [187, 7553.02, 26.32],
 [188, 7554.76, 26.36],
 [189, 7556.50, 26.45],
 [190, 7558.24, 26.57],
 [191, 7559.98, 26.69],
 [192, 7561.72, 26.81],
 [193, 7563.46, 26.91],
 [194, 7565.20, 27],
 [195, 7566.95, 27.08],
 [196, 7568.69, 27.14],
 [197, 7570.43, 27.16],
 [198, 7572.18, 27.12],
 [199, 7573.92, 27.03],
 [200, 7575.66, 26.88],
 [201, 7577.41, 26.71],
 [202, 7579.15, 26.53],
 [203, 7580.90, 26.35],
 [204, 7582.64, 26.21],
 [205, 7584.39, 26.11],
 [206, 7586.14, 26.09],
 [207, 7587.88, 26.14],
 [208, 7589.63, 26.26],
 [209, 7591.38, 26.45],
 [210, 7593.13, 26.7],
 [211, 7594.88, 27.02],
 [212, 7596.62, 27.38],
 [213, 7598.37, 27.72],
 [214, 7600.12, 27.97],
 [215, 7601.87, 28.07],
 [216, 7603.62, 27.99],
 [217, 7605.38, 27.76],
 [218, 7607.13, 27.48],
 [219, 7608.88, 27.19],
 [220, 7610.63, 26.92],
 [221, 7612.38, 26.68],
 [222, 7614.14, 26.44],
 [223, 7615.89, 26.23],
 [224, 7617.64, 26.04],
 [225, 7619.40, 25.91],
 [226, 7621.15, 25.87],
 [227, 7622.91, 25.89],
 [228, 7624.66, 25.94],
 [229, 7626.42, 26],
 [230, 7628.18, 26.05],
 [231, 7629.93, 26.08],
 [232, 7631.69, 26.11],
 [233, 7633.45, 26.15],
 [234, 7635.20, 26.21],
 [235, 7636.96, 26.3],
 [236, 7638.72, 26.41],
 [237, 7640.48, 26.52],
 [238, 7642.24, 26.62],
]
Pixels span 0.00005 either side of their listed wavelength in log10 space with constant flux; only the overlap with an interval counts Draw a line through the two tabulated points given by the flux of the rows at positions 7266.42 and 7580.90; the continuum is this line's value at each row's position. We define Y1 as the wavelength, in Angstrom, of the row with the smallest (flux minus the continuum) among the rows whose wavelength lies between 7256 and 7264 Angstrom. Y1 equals 7256.39 Angstrom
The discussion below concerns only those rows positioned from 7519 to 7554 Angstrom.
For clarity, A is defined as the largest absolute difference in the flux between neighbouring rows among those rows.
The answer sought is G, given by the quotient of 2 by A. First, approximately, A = 0.14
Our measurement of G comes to 14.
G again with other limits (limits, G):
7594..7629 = 6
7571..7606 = 6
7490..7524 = 11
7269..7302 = 18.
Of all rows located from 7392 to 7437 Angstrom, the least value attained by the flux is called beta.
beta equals 25.5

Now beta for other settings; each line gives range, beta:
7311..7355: 25.25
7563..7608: 26.09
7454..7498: 25.71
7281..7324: 25.51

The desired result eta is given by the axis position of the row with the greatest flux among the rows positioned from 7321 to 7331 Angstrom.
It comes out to 7321.85 Angstrom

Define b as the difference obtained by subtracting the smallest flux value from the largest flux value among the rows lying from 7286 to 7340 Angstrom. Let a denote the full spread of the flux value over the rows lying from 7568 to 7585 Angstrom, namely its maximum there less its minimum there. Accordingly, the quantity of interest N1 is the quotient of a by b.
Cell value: 0.9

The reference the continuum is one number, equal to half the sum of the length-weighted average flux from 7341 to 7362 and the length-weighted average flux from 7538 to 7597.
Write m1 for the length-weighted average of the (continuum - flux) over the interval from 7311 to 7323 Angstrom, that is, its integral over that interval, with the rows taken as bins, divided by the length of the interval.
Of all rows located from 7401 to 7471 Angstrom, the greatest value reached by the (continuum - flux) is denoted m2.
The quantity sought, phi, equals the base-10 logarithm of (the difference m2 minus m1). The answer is -0.4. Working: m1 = 0.26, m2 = 0.66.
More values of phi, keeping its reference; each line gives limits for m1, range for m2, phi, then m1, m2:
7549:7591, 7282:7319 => 0.0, -0.30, 0.63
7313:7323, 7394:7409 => -0.4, 0.29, 0.70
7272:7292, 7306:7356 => -0.2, 0.41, 1.06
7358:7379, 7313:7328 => -0.1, 0.18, 1.06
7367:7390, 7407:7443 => -0.3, 0.16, 0.66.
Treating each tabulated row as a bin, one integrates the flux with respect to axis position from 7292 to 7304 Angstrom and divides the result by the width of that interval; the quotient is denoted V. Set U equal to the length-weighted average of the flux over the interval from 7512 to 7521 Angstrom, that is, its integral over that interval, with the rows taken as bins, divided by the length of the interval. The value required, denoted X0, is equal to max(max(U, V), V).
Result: 26.4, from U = 26.4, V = 26.0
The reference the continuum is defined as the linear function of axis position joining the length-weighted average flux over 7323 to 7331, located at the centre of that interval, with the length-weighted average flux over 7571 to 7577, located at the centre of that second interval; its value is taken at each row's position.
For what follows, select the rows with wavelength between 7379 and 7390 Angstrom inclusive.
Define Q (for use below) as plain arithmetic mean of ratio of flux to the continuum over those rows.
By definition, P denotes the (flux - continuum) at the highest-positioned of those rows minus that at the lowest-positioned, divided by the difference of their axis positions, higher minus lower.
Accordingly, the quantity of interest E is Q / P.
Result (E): -10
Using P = -0.102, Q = 1.00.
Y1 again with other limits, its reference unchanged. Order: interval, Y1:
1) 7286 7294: 7289.88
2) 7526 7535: 7530.45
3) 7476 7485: 7476.88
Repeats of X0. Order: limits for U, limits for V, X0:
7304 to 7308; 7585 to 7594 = 26.3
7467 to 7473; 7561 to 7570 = 27.0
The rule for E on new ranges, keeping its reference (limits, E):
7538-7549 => -19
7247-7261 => 53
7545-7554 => -18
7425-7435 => 258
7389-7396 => 24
